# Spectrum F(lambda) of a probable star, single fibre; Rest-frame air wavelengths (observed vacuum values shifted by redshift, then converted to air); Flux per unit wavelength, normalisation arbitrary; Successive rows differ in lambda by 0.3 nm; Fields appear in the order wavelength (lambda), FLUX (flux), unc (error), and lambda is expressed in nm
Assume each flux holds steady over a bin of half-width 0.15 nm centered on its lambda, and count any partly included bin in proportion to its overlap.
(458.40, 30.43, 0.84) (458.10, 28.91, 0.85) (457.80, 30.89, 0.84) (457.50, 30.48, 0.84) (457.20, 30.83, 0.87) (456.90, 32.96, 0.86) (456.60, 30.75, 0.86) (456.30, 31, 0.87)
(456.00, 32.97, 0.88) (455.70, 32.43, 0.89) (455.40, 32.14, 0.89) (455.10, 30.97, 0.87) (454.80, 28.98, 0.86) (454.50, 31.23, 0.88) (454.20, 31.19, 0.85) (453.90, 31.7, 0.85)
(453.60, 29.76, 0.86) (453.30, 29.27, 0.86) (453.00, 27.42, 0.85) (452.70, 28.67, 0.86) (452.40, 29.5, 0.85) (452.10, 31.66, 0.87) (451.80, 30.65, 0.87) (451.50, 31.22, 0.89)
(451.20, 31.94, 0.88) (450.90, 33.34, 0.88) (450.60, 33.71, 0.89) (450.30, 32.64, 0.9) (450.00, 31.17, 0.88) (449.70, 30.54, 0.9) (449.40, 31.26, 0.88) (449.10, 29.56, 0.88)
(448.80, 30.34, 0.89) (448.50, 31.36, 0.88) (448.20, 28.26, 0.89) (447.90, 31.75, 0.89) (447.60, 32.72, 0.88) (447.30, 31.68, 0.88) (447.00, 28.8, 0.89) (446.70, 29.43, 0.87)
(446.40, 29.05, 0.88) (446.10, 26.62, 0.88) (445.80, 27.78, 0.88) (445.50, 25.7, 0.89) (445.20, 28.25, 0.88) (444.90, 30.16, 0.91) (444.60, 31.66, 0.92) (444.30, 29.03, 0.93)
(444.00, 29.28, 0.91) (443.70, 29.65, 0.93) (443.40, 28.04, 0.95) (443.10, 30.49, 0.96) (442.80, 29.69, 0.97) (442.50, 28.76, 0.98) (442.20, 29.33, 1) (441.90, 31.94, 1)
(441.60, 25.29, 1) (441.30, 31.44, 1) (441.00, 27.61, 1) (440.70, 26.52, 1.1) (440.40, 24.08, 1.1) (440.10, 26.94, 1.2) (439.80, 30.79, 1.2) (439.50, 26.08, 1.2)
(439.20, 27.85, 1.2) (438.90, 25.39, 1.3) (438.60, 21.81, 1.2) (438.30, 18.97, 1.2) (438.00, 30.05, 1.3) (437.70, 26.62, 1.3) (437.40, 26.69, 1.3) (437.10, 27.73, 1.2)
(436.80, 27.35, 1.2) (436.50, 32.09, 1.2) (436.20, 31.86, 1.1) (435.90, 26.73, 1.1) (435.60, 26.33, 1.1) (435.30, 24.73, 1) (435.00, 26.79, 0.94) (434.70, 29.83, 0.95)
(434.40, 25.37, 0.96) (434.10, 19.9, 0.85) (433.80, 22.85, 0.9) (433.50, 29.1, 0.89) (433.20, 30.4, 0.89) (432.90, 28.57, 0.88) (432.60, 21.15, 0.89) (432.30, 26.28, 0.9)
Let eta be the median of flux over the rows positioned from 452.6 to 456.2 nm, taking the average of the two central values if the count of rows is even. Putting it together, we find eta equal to 31.1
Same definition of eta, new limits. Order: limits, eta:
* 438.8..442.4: 27.3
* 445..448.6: 28.9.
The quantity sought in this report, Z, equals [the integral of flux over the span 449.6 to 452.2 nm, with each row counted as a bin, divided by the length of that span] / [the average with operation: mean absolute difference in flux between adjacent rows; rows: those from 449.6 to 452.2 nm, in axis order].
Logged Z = 35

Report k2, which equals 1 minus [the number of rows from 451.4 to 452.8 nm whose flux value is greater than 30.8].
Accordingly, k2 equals -1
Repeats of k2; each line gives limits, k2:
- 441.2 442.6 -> -1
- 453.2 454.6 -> -2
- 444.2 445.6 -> 0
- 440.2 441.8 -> 0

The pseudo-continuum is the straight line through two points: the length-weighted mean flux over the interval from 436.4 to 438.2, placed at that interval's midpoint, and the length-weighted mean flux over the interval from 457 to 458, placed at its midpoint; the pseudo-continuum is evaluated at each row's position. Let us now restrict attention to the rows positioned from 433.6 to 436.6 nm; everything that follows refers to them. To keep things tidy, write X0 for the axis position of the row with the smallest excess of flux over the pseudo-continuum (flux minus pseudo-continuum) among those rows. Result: 434.10 nm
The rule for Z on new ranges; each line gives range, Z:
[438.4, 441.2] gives 9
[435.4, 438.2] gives 15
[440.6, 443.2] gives 10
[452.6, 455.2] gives 23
